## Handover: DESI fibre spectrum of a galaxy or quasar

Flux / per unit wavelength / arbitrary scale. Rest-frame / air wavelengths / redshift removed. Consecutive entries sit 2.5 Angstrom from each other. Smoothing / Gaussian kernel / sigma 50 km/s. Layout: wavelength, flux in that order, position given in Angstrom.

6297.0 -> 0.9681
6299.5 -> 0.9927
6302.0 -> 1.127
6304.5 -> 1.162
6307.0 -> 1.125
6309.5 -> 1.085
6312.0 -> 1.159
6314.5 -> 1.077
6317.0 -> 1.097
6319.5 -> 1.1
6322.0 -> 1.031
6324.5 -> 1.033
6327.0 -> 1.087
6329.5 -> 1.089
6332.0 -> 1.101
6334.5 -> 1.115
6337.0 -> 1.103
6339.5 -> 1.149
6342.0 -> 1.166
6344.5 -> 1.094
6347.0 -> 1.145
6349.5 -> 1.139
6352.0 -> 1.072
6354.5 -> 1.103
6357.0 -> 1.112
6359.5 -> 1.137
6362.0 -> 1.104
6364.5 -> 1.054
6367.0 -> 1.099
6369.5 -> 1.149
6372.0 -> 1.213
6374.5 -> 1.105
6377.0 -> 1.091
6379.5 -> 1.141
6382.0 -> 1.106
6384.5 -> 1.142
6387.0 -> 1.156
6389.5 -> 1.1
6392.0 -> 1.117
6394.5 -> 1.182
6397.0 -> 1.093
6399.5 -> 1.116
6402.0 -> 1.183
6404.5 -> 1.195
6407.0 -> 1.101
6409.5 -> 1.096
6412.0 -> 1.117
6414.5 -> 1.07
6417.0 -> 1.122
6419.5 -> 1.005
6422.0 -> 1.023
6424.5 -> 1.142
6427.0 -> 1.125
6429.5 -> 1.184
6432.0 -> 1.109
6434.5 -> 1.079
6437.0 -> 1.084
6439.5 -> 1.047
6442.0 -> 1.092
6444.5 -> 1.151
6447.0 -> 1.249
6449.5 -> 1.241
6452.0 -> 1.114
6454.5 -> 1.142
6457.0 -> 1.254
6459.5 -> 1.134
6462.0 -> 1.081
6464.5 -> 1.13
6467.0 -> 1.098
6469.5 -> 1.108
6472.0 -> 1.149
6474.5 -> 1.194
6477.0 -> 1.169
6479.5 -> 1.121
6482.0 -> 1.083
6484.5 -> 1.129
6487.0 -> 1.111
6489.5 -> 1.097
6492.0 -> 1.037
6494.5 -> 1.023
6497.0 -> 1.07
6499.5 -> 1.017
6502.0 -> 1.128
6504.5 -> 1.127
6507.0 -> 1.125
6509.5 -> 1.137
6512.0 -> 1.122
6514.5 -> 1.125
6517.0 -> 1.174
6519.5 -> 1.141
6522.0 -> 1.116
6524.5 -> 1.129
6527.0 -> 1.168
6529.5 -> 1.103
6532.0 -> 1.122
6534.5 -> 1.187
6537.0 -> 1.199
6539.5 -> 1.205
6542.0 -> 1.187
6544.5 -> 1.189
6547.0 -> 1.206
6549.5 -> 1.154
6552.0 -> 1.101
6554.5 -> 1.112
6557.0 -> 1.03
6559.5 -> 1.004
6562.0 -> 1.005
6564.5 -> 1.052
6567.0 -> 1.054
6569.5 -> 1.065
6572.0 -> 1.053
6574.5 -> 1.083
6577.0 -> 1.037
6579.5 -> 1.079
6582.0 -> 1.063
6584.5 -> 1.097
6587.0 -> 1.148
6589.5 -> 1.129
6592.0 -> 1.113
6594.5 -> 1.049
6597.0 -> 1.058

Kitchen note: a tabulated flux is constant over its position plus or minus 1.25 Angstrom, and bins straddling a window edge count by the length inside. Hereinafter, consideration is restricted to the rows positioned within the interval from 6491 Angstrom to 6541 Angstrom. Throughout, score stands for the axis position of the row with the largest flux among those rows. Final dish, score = 6539.5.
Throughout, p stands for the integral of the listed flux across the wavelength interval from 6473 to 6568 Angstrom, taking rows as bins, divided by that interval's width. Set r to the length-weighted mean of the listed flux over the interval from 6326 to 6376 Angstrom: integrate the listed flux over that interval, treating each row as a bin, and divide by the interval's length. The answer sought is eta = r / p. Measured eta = 1.00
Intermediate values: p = 1.12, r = 1.12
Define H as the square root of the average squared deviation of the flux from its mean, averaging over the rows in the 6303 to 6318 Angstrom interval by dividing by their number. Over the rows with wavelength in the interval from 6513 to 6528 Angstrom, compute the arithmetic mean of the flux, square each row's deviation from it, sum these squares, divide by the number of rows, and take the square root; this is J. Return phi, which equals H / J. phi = 1.6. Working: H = 0.034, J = 0.022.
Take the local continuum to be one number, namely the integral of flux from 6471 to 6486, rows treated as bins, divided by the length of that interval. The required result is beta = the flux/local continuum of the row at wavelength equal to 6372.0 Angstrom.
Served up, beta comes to 1.06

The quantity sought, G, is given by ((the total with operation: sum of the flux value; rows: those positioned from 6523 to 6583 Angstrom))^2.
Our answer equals 707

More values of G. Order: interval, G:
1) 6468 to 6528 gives 718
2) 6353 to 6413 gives 730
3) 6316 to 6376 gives 707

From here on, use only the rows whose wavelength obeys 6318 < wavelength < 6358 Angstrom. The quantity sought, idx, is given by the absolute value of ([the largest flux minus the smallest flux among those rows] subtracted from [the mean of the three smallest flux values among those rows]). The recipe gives 0.910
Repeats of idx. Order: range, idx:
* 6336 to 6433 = 0.819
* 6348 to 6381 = 0.913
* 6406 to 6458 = 0.776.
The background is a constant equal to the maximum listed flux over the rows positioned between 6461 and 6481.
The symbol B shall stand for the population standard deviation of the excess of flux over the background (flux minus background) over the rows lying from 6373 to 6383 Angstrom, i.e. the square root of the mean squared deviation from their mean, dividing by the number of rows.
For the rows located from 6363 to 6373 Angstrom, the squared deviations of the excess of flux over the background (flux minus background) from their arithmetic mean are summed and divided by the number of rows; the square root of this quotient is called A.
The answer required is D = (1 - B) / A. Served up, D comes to 17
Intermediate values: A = 0.059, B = 0.018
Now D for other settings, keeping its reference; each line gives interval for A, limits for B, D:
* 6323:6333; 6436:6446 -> 37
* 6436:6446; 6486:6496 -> 26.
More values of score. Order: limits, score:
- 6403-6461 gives 6457.0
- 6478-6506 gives 6484.5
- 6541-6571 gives 6547.0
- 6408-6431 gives 6429.5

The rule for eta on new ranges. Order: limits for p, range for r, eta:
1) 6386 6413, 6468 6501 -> 0.97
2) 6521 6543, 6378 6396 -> 0.98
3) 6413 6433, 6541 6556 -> 1.05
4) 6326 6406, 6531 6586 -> 0.98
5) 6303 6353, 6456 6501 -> 1.00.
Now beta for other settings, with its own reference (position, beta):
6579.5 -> 0.95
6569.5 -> 0.93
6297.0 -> 0.85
